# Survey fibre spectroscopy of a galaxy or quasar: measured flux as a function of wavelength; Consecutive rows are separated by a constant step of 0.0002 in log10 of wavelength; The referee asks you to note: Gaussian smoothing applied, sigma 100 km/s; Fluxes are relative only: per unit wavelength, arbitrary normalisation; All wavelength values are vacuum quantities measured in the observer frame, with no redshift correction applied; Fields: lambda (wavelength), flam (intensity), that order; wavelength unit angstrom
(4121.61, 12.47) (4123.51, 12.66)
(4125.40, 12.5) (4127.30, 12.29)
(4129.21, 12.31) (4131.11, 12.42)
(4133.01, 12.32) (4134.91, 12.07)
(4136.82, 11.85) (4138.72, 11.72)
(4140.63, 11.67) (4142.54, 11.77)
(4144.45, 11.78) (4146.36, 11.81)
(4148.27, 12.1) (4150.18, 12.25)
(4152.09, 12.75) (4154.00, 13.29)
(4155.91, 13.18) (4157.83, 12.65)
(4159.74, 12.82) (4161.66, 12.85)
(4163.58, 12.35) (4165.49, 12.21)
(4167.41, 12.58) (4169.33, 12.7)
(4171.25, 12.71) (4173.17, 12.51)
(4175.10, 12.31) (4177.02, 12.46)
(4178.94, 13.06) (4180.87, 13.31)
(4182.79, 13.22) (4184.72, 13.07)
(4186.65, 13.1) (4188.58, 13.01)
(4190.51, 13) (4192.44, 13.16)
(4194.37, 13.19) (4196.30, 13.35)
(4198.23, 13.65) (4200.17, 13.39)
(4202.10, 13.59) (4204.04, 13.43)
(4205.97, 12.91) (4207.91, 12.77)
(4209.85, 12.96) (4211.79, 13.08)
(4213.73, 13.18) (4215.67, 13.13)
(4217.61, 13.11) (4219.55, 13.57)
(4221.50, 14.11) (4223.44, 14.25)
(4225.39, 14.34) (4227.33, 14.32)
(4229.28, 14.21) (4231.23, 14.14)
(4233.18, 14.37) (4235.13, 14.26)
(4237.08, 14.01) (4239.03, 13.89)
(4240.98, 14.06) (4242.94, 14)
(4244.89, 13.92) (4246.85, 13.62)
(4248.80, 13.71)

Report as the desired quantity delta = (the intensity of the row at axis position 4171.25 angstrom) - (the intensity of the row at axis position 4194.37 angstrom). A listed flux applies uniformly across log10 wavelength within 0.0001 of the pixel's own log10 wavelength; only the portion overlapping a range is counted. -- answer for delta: -0.5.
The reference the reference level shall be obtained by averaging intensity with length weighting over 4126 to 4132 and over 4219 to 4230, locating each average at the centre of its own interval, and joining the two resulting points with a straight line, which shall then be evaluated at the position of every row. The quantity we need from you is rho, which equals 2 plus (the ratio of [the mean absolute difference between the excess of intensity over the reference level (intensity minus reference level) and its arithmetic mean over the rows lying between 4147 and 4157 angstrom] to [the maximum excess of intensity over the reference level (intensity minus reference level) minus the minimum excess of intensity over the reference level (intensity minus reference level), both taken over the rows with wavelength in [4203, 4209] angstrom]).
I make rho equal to 2.53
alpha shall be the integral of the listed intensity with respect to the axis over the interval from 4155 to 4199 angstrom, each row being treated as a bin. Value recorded 567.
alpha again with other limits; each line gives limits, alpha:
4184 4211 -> 356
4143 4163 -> 250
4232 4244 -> 169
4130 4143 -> 156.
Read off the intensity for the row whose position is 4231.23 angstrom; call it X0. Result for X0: 14.14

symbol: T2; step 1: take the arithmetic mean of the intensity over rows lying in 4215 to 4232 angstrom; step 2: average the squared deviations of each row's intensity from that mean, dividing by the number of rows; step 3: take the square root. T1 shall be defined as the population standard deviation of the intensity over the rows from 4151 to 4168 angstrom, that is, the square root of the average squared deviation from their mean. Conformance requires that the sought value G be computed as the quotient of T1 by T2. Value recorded 0.70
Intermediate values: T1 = 0.33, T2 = 0.47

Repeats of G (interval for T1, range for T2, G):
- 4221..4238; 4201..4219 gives 0.47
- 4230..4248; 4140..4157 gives 0.35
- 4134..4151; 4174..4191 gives 0.59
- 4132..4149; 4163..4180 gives 0.84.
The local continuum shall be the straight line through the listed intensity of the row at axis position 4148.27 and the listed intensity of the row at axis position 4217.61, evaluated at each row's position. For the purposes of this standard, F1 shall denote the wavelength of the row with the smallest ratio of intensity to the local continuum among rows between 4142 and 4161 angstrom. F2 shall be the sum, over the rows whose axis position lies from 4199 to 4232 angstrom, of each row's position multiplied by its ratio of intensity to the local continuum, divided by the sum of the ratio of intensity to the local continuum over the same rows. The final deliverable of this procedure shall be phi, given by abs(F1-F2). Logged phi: 71.4 angstrom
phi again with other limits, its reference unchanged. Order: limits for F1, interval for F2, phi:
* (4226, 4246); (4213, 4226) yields 25.2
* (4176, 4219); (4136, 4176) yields 51.9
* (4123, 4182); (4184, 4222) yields 62.4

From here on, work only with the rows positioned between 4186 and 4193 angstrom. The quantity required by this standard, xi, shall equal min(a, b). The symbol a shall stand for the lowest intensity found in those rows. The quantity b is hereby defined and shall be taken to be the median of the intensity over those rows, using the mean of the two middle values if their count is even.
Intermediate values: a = 13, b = 13.1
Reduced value 13.0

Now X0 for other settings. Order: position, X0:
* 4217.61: 13.11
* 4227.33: 14.32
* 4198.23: 13.65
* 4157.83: 12.65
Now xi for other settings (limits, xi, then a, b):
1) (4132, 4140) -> 11.7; 11.72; 12.0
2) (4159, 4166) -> 12.2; 12.21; 12.6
